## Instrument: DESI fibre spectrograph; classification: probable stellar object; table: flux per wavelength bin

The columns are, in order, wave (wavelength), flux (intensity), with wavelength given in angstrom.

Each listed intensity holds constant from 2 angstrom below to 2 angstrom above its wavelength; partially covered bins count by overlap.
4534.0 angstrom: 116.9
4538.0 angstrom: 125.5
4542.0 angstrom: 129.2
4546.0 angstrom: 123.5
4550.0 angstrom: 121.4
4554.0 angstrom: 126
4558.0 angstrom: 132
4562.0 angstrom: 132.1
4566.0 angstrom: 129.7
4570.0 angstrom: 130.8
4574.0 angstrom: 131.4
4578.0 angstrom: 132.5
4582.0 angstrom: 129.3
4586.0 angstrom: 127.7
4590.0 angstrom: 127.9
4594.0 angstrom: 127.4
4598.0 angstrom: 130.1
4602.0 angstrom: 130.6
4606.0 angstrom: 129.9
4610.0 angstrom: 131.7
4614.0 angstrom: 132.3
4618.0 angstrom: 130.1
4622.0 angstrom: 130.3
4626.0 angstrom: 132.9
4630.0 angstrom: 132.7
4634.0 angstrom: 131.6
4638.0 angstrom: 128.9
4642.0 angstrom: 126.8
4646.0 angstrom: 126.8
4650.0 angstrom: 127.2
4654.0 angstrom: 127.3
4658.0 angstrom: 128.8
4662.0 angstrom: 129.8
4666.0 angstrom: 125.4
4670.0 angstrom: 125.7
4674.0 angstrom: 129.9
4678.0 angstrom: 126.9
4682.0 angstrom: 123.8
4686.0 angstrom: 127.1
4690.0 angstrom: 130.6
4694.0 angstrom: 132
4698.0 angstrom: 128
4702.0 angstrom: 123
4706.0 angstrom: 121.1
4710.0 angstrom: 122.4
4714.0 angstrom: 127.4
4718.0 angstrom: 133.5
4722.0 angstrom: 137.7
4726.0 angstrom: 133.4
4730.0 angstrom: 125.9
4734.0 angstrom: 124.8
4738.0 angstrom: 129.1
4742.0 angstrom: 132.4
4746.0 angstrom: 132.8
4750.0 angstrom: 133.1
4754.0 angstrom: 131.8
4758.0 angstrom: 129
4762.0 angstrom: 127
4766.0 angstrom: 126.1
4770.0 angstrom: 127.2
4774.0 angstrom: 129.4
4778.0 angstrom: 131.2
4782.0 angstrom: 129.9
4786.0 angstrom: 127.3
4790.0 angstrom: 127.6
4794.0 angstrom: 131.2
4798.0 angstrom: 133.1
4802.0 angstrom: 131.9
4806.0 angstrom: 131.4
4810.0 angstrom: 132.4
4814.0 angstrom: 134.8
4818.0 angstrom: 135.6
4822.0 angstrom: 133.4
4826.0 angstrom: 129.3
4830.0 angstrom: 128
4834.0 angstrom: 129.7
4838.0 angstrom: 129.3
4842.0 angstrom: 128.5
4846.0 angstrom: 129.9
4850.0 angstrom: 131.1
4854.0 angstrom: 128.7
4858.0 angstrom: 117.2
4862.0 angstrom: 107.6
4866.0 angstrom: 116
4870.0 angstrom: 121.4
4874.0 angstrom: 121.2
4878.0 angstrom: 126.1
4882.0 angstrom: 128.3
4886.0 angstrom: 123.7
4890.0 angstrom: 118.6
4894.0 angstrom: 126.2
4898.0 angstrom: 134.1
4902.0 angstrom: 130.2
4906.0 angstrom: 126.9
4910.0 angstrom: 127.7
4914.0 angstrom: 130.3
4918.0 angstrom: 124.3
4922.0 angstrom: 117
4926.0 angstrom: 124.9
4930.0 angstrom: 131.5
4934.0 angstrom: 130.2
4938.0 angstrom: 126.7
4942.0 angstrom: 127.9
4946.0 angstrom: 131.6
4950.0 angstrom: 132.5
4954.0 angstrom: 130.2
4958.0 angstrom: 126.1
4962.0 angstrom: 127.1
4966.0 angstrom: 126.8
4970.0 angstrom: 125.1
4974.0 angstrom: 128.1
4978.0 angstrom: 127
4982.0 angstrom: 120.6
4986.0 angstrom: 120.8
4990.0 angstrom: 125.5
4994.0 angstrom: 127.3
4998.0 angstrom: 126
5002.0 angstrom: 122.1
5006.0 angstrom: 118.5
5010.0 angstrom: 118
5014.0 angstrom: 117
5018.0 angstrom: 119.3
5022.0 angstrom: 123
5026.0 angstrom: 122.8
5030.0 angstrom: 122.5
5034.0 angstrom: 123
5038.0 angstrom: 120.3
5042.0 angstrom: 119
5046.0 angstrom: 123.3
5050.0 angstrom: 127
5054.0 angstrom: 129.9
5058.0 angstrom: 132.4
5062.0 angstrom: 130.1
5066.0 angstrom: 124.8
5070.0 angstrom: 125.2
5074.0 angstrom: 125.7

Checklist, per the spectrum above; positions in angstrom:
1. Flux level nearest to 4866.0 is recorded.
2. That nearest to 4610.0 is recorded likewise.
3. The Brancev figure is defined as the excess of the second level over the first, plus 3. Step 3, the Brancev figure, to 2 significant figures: 19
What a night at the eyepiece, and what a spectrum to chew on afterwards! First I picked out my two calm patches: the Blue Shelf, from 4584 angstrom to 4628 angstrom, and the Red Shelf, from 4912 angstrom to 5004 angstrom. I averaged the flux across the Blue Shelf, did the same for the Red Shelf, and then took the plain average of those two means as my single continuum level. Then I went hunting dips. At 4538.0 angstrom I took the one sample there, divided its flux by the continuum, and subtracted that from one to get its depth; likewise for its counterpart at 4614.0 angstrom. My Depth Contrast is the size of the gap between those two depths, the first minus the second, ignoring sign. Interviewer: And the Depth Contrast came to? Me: 0.053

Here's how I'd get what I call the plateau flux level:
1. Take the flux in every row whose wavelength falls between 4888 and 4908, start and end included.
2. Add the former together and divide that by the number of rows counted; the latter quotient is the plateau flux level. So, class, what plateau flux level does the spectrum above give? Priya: 127.2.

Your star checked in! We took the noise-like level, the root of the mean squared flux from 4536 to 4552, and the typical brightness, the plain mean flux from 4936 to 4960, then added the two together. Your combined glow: 254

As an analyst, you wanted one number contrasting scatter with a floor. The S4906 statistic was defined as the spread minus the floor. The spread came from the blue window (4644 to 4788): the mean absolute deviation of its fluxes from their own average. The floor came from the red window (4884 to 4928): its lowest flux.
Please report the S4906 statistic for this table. -114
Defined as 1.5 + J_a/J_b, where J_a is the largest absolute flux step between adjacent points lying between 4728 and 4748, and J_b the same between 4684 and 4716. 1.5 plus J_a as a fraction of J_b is 2.4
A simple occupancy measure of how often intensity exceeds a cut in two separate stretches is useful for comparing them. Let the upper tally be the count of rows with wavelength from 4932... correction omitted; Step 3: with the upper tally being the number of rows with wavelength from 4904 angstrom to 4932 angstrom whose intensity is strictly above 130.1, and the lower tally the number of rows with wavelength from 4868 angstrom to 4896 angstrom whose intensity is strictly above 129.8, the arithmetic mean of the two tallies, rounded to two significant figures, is 1.0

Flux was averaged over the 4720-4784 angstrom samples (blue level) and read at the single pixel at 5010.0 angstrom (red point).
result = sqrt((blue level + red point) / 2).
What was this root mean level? 11.1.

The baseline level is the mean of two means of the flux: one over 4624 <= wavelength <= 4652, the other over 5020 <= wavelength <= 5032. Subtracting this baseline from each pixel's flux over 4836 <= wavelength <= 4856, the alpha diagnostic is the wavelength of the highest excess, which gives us 4850.0 angstrom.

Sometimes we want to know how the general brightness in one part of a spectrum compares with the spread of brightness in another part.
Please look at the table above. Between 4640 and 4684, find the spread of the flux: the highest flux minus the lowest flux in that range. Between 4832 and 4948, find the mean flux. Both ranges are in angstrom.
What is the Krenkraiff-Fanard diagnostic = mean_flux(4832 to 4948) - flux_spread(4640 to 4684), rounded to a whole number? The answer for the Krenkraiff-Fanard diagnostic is 120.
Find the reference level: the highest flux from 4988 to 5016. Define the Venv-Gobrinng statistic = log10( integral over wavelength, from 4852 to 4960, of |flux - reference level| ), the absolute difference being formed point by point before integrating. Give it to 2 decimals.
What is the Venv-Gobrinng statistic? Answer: 2.69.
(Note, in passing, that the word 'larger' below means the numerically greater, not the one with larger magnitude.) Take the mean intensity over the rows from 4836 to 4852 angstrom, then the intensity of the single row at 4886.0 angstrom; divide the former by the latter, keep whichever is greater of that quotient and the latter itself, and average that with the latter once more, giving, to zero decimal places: 124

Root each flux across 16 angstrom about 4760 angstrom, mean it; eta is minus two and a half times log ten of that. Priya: -2.64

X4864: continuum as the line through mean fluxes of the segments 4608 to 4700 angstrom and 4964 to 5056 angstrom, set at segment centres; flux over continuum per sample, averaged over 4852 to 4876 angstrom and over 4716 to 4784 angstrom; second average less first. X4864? 0.077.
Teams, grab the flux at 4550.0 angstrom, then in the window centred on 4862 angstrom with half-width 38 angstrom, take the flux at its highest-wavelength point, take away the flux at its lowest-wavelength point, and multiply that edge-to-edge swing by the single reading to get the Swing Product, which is 583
